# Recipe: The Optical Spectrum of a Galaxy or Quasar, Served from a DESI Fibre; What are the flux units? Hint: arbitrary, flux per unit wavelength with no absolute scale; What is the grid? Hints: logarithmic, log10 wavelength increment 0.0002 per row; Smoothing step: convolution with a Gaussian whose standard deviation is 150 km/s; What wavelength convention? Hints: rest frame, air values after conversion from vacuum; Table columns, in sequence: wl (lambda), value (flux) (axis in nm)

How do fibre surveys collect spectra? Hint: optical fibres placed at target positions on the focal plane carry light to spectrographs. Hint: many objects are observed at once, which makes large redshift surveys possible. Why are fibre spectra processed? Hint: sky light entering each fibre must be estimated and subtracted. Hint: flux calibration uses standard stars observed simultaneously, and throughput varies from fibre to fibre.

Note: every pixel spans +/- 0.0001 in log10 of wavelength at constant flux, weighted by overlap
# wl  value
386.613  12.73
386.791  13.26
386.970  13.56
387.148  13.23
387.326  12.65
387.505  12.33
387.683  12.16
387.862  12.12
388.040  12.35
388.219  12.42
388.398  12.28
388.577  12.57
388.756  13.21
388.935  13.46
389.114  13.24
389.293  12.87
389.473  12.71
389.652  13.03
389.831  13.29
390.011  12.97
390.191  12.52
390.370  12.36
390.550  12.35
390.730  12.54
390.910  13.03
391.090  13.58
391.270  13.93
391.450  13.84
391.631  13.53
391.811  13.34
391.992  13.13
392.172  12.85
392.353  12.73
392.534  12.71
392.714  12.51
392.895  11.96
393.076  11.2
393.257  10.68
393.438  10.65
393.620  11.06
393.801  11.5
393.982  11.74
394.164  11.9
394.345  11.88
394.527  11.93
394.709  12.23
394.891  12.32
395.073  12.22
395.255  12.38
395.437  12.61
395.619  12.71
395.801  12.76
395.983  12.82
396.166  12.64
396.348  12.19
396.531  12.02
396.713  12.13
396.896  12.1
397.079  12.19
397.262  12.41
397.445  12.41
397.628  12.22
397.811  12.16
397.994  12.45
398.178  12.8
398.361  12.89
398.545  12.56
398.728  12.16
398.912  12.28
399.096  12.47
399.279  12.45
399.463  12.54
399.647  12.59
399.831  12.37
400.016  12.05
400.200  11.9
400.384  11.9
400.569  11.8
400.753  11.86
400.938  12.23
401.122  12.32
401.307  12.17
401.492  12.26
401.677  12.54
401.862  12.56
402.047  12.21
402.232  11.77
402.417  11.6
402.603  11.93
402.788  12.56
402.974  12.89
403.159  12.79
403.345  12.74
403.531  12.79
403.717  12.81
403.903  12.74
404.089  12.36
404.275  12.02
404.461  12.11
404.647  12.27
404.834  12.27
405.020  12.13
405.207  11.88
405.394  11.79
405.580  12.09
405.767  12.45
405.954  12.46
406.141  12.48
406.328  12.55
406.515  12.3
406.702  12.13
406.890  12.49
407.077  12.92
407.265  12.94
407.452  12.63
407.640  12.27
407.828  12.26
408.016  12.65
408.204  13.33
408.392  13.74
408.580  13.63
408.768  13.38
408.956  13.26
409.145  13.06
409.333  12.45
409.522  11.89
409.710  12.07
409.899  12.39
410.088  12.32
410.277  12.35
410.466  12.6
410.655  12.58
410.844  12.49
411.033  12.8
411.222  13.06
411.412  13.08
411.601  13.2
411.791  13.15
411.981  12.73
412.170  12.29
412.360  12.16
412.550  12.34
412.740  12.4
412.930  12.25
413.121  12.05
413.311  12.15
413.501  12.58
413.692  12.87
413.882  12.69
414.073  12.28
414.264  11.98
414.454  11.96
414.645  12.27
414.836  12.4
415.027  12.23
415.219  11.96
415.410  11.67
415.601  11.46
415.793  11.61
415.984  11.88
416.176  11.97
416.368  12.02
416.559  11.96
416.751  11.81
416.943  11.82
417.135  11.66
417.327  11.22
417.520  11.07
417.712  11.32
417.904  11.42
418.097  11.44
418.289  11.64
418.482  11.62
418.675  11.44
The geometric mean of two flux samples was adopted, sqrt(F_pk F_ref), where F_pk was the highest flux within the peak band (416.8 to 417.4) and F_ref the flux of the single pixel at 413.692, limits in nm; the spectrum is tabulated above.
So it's 12.3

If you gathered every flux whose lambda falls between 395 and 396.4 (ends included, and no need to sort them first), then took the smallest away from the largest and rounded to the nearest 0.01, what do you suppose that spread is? 0.63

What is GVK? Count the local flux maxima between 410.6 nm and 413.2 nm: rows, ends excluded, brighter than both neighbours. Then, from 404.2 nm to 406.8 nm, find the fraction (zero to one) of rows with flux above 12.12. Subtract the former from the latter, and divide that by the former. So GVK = -0.679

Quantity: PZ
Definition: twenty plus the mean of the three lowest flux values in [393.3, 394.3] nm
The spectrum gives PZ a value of 31.1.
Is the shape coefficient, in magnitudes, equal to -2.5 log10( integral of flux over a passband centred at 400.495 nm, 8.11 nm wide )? -5.0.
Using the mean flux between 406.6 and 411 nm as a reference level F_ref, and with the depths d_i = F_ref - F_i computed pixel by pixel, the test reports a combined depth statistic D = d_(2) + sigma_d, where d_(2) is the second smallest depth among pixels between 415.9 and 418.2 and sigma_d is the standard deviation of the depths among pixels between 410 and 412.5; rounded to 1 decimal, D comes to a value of 1.1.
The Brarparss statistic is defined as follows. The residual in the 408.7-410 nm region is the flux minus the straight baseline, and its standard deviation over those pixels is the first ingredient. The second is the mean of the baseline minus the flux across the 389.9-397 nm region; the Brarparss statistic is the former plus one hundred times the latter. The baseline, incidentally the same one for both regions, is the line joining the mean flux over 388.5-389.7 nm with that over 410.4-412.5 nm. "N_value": 57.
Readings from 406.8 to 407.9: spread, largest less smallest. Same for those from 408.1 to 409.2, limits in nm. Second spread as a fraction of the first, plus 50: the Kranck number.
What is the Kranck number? 51.0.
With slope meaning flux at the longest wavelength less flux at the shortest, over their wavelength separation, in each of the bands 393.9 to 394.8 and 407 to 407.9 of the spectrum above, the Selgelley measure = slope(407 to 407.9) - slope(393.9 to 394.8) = -1.6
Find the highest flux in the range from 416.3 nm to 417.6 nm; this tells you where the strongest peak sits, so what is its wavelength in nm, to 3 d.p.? 416.368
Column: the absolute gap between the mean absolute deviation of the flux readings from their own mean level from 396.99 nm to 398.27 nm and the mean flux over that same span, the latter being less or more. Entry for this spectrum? 12.2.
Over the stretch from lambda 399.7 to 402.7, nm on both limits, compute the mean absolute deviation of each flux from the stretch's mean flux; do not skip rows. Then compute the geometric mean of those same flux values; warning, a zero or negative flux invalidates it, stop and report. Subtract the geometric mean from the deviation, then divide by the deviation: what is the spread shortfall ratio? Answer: -49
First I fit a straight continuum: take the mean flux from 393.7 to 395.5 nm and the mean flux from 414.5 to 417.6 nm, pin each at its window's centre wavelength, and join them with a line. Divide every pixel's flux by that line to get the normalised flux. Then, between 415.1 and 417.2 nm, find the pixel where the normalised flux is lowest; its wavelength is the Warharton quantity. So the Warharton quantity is 415.601 nm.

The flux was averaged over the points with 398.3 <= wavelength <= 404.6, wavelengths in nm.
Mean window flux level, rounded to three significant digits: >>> 12.3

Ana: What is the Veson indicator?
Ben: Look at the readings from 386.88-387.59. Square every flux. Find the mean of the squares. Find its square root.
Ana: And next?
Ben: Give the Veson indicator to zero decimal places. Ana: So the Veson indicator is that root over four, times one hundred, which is 324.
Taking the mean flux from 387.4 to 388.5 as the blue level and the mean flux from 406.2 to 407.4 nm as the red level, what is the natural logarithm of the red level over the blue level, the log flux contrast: 0.022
